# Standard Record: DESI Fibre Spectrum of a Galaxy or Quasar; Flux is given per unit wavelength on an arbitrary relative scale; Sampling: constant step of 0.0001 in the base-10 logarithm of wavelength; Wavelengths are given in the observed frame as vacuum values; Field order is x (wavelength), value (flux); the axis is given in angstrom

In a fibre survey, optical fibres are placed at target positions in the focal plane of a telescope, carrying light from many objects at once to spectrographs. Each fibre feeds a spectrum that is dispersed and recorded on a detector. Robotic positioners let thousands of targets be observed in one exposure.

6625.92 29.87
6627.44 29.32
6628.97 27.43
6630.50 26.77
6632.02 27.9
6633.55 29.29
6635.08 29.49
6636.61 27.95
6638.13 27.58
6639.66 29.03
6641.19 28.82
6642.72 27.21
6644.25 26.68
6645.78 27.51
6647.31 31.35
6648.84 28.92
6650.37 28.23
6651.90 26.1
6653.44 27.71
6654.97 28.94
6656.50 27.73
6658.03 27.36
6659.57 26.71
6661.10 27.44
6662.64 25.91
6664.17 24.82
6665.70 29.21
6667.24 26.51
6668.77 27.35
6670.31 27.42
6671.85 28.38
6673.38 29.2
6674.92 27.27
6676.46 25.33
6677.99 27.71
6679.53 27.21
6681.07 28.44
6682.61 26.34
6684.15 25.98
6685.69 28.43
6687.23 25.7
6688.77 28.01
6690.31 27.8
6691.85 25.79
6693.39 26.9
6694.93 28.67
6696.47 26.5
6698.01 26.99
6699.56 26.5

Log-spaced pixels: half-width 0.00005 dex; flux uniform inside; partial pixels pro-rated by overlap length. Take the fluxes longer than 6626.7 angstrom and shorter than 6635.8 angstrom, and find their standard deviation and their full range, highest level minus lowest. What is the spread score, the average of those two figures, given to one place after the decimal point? 1.9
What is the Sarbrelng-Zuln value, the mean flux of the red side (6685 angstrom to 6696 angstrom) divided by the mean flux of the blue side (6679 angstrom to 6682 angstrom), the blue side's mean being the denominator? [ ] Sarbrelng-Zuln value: 0.98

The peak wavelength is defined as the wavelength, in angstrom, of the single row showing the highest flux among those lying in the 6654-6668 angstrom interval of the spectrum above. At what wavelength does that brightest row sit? 6665.70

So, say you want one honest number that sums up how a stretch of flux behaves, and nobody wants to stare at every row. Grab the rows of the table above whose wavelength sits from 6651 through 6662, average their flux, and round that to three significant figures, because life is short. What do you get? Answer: 27.4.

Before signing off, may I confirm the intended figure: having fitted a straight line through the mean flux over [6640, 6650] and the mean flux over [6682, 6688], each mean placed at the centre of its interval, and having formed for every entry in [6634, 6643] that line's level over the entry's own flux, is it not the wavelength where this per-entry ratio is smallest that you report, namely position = 6635.08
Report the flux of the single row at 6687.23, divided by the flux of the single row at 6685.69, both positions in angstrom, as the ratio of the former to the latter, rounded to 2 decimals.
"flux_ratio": 0.90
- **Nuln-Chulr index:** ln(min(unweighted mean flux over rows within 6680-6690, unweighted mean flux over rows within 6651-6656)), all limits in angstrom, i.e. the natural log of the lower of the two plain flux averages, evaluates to 3.30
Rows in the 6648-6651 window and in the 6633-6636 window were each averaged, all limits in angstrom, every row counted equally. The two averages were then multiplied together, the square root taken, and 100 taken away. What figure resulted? -71.0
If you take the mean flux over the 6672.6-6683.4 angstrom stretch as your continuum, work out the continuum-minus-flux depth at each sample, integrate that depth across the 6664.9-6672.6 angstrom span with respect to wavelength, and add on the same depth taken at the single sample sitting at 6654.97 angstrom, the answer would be -5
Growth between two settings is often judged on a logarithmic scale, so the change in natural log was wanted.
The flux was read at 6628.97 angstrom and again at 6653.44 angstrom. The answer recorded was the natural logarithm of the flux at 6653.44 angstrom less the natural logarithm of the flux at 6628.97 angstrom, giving 0.01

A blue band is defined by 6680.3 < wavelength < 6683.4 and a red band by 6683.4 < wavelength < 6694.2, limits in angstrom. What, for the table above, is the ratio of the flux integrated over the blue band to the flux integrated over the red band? 0.3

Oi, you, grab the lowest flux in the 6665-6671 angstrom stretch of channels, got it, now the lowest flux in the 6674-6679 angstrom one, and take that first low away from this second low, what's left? -1.2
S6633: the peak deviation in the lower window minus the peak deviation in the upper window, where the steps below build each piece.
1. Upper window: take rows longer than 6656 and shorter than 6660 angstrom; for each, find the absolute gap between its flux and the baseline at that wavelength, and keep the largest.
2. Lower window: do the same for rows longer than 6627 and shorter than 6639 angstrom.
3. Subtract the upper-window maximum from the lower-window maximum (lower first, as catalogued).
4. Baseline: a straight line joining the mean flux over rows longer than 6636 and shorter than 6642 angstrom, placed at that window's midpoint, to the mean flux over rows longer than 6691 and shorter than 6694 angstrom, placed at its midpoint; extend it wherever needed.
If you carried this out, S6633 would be 1.0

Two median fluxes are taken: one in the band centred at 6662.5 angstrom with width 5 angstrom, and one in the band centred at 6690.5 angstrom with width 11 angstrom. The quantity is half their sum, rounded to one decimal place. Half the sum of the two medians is 26.9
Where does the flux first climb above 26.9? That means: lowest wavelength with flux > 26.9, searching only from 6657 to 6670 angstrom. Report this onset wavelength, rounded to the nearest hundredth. 6658.03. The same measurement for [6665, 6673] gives 6665.70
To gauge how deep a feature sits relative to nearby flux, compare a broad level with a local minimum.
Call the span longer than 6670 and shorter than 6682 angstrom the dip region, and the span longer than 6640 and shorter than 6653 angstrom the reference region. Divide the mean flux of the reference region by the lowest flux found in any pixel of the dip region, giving 1.11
